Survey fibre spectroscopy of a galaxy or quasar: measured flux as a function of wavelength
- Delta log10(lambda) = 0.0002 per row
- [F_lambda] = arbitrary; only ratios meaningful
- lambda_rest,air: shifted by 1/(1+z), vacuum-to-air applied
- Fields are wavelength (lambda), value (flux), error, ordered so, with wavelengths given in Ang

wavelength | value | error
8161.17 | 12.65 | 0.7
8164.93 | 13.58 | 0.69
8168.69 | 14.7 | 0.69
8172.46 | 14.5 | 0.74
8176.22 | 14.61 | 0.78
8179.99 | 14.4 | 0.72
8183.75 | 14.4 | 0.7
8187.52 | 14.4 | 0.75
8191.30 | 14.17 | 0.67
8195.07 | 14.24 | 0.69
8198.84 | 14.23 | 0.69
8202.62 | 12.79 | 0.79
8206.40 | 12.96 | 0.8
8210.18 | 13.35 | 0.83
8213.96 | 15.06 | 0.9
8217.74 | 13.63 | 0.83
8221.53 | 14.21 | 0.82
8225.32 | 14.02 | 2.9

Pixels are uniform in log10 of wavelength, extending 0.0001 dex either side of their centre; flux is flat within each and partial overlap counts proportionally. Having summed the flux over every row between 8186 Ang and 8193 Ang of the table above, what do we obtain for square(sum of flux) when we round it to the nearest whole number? 816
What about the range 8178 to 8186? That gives 829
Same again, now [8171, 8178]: 847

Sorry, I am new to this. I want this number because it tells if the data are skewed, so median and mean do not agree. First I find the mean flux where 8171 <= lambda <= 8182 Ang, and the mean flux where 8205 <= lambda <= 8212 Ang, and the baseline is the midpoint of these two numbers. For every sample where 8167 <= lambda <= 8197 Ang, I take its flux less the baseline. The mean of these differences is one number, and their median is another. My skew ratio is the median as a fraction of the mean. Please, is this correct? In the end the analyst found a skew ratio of 1.0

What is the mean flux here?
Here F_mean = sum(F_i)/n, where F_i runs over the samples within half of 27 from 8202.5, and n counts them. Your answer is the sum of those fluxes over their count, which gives 13.8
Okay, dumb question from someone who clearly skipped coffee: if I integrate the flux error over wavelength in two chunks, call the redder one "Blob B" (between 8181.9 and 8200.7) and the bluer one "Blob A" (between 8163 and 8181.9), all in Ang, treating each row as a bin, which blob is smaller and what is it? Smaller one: 13.2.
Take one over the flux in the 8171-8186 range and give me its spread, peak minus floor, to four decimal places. 0.0010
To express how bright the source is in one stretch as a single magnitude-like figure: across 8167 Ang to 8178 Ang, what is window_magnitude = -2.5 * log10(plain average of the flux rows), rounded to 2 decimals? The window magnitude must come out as -2.91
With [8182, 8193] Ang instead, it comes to -2.89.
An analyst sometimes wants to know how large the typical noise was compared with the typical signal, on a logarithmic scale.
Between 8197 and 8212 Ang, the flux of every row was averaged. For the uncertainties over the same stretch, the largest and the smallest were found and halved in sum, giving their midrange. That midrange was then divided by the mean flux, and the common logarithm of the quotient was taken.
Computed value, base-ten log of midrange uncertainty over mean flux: -1.24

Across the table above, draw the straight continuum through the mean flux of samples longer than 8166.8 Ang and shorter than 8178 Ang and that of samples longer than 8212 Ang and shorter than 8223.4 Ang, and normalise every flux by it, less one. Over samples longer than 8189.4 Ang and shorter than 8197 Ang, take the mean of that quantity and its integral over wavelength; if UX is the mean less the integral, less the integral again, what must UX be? 0.25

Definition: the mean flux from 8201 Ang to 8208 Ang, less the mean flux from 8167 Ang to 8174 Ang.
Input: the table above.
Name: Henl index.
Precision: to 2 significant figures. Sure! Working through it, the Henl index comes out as -1.7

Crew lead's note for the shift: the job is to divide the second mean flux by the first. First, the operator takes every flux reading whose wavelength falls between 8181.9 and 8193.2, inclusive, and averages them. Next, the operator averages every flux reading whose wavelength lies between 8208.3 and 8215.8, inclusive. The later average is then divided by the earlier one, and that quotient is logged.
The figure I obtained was 0.992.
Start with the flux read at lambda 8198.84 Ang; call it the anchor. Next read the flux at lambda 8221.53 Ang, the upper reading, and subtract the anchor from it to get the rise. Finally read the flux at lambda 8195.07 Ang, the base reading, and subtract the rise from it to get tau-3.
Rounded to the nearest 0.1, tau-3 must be 14.3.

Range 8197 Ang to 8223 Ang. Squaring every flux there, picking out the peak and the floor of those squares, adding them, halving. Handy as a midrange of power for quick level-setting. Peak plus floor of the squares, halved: 195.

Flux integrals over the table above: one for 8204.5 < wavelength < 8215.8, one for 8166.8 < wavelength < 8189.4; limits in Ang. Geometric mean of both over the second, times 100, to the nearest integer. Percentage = 69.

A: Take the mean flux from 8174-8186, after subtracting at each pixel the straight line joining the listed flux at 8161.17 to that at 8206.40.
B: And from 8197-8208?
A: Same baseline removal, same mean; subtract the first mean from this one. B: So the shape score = -1.3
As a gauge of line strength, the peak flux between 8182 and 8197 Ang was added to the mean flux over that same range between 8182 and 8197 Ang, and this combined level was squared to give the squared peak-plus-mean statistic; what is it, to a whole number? 824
